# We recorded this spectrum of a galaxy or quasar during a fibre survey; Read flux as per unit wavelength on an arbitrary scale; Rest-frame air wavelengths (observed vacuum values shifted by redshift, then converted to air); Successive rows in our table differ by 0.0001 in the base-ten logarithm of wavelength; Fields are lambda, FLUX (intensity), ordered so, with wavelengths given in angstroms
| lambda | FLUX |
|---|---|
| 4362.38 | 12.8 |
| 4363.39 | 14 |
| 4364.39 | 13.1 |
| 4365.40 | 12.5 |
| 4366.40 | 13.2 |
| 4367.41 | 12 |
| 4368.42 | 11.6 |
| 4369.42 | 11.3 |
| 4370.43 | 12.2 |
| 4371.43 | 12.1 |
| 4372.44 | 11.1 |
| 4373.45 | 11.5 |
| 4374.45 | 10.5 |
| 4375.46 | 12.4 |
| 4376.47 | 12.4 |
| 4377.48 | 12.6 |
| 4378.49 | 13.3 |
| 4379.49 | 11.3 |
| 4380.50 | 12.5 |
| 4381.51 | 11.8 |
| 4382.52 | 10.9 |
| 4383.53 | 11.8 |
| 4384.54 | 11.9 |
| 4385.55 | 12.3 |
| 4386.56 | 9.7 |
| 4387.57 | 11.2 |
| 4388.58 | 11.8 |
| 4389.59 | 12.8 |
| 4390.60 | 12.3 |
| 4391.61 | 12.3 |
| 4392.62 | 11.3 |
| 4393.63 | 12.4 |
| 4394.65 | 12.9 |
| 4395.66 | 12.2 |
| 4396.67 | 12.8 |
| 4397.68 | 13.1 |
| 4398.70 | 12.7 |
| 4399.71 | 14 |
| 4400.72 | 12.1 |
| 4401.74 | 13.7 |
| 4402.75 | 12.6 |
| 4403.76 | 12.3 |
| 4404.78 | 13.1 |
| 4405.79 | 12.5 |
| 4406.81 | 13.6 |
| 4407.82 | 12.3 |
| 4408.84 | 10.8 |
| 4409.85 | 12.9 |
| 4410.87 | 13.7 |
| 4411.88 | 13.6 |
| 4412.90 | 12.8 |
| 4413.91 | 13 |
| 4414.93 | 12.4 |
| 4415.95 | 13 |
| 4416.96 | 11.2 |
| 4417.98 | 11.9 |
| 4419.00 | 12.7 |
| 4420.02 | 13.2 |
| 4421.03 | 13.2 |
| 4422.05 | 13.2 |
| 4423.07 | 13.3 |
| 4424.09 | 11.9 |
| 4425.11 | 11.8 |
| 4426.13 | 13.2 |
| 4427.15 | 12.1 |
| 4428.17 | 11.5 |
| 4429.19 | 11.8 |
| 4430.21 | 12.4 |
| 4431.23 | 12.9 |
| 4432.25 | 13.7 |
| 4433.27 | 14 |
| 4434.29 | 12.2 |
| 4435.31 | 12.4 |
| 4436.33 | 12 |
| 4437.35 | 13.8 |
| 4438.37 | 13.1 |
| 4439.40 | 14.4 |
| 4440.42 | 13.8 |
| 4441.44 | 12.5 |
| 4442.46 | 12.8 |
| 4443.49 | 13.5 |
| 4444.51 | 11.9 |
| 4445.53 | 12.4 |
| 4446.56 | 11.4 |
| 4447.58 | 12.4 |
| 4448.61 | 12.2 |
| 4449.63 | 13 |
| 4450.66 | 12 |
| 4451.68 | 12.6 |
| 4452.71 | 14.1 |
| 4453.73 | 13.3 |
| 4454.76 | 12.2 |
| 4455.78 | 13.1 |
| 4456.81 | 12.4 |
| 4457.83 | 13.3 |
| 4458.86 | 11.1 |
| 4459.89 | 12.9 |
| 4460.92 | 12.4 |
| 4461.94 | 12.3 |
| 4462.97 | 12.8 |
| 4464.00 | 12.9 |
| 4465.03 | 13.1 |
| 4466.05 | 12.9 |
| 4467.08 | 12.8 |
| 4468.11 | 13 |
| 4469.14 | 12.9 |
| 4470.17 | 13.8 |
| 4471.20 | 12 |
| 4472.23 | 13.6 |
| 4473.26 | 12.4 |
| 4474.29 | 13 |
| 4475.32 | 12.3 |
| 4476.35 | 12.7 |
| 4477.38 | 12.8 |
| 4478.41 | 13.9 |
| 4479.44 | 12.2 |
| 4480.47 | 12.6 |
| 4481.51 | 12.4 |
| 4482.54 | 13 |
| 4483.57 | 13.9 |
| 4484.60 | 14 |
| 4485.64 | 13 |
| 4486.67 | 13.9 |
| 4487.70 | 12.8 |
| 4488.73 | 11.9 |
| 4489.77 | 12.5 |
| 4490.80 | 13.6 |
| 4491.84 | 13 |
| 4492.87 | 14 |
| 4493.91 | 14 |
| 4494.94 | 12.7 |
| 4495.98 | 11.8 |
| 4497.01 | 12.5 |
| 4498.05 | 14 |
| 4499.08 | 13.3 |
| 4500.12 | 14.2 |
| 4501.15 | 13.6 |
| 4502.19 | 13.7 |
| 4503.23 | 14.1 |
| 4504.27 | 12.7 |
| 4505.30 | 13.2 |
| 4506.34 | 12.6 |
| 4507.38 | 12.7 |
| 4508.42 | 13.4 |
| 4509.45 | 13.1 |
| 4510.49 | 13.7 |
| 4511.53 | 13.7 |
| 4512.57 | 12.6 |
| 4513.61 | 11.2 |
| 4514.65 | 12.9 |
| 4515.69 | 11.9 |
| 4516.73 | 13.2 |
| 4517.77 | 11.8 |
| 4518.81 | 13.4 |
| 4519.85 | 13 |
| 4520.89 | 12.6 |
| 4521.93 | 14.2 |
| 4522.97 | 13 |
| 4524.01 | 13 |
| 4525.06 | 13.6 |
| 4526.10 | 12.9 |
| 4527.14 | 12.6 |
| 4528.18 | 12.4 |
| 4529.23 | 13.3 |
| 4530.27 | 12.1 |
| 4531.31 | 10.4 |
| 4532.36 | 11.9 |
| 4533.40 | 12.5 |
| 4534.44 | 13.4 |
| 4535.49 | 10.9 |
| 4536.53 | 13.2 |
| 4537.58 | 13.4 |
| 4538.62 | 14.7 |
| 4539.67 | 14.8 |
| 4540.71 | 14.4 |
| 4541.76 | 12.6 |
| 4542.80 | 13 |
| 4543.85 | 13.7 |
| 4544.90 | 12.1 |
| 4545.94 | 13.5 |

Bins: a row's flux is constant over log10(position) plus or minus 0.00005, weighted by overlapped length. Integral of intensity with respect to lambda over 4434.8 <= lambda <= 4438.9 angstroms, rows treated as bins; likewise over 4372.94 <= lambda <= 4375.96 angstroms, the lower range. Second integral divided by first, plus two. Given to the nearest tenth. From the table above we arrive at 2.7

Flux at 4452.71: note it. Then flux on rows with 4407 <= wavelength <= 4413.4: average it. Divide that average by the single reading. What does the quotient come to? 0.90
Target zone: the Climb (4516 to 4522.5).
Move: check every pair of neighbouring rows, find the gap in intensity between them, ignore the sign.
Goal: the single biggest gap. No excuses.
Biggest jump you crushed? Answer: 1.60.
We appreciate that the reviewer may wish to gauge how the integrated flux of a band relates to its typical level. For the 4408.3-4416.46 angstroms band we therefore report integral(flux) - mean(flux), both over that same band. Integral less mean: 91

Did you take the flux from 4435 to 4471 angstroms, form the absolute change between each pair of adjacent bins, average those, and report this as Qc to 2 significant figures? 0.78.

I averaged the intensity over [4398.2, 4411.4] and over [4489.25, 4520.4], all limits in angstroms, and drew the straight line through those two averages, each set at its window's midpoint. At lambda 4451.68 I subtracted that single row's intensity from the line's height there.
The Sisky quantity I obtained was 0.3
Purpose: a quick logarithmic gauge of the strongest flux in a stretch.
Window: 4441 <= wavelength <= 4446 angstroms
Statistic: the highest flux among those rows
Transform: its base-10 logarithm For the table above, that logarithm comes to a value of 1.13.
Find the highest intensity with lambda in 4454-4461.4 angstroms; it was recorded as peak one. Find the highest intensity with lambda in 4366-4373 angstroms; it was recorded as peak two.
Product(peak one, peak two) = 176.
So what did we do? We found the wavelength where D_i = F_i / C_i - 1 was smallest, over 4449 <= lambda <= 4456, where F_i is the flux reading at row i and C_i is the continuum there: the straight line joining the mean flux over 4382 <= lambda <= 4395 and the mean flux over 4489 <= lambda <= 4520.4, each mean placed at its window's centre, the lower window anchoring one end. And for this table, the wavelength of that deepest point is 4450.66 angstroms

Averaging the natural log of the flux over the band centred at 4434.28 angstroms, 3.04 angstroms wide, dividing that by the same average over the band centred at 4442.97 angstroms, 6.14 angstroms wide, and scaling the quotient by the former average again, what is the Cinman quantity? 2.56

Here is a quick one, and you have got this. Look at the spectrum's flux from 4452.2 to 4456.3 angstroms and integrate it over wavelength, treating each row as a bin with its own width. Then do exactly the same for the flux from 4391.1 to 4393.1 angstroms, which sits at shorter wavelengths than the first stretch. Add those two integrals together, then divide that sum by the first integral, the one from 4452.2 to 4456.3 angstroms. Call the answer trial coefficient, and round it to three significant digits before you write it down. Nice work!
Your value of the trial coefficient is 1.44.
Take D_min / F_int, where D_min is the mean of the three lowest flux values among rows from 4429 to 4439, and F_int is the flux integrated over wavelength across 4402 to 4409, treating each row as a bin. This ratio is 0.136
